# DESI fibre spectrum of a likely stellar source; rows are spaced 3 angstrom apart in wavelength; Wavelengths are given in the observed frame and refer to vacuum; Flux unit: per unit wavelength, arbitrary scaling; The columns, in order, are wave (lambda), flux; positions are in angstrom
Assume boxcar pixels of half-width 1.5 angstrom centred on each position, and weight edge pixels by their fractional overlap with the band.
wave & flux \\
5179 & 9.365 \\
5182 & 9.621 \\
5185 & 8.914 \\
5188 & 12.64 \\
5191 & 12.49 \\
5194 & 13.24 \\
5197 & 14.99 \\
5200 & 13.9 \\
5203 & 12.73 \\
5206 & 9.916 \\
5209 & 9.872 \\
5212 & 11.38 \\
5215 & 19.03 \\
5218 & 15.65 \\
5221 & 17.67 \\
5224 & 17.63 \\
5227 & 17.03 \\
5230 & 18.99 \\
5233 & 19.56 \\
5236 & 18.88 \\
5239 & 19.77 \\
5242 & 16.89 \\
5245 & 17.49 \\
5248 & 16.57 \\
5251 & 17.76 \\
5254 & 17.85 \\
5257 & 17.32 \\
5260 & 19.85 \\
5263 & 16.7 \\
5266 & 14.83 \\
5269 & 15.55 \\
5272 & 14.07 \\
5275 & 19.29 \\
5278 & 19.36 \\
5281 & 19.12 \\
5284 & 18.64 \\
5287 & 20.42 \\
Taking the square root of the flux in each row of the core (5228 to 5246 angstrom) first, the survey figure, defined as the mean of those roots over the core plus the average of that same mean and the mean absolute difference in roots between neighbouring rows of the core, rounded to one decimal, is 6.5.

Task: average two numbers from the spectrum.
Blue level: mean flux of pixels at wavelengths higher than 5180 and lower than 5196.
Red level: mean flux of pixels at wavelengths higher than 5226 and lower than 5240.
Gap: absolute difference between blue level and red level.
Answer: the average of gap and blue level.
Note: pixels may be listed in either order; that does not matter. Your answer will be 9.4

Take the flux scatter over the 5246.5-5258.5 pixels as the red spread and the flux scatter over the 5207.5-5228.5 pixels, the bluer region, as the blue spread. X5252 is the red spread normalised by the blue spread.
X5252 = 0.2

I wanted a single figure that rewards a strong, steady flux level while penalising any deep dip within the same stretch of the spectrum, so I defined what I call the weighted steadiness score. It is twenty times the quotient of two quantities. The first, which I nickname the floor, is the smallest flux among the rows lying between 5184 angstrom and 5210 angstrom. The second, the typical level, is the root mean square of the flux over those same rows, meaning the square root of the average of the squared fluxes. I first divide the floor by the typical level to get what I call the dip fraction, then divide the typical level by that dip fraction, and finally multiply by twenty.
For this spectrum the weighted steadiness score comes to 336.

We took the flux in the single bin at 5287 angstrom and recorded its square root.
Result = 4.52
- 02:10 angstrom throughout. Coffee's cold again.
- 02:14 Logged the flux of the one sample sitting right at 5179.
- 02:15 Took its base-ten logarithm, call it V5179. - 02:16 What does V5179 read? 0.97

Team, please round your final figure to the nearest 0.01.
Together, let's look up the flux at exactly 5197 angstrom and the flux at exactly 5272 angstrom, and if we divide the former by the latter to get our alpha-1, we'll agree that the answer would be 1.07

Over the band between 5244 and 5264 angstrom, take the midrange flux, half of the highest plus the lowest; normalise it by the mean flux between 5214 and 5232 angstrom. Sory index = 1.03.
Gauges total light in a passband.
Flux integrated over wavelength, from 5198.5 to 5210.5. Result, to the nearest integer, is 139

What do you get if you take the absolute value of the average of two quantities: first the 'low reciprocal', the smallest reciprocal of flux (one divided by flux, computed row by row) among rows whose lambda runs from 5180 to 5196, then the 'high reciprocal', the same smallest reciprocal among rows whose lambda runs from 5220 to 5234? 0.063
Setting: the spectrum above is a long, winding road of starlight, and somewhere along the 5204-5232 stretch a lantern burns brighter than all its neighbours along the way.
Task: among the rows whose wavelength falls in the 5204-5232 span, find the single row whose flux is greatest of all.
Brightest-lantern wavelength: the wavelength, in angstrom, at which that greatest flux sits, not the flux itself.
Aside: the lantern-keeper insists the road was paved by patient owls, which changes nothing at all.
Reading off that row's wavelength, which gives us 5215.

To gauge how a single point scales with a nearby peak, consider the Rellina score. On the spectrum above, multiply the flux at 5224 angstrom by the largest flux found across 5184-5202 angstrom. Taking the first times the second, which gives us 264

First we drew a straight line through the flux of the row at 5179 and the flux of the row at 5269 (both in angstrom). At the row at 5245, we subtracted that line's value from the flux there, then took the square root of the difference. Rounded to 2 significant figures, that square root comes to 1.9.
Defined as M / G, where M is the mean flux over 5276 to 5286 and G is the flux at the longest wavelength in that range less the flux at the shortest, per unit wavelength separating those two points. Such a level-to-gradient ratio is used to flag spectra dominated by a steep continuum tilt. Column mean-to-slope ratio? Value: -159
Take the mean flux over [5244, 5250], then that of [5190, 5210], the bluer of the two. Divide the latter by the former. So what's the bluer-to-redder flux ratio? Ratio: 0.73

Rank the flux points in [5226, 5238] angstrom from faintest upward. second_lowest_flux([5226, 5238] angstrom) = 18.88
